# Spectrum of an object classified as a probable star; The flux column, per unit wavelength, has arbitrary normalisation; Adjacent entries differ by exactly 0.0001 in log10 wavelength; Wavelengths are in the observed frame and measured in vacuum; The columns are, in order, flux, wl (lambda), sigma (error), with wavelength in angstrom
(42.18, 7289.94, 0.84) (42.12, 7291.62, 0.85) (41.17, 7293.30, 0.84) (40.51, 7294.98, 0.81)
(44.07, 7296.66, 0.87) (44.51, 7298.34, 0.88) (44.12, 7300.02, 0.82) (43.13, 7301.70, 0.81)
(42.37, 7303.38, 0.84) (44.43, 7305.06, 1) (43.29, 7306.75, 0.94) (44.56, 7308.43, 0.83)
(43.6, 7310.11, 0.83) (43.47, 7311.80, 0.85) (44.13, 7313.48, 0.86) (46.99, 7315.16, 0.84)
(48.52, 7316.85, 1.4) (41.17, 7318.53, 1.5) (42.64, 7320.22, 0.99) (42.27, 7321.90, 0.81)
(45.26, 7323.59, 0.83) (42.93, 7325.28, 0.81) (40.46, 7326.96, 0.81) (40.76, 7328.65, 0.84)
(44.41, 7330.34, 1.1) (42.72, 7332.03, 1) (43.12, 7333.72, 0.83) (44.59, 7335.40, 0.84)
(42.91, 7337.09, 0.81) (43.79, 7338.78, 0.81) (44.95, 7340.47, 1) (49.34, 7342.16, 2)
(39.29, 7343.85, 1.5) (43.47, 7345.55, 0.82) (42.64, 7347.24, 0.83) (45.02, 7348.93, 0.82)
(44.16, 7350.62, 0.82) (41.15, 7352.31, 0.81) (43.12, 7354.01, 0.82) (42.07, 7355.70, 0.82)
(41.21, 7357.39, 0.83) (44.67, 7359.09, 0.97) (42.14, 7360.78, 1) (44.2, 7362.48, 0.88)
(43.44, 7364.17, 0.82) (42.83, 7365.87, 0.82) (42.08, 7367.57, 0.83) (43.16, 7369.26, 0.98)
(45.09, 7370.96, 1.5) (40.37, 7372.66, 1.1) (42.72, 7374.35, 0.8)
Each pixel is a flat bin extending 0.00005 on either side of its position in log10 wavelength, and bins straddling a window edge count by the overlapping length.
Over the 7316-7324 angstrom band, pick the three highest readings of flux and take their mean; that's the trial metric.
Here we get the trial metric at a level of 45.5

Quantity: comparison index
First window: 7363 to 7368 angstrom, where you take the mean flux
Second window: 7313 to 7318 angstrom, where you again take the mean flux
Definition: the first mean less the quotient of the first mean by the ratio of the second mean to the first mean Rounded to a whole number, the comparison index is 3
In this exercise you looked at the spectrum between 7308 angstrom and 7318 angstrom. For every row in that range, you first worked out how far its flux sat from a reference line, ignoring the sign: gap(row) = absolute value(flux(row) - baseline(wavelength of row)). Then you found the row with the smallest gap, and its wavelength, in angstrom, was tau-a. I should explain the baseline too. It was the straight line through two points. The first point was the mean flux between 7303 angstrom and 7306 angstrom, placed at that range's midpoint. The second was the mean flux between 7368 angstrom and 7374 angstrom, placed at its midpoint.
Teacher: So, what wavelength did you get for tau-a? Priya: 7311.80 angstrom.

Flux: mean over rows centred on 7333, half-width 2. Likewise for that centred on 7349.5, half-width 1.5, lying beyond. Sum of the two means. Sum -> 88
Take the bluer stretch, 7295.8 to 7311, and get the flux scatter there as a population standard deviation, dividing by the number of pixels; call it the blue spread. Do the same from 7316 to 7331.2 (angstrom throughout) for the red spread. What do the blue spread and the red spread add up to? 3.13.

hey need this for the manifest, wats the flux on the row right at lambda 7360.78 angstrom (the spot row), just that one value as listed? 42.14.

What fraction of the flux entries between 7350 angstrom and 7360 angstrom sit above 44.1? 0.33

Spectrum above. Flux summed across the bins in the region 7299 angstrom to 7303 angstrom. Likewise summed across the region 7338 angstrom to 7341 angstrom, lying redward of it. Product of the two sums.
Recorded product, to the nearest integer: 7743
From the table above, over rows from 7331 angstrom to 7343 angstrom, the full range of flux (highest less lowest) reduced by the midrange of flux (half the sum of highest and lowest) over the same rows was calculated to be -39.4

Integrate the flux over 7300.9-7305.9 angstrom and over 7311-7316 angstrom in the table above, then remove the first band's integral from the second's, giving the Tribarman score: 8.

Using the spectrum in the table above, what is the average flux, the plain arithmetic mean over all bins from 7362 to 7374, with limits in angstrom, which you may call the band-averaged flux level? 43.0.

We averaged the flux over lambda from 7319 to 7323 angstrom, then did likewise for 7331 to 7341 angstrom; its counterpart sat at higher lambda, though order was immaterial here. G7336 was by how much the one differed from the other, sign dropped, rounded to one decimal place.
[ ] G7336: 1.2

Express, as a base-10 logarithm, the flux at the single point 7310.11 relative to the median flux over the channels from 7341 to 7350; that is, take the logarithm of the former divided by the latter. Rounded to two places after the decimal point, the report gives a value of 0.00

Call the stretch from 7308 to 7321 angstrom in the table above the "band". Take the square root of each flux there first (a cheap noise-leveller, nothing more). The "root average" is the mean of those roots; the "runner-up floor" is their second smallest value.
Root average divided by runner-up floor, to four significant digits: 1.020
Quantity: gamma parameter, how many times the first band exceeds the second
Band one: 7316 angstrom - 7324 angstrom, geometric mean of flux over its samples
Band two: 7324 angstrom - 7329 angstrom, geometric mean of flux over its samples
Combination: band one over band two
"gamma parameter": 1.06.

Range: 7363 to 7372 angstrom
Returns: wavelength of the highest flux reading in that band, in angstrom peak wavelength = 7370.96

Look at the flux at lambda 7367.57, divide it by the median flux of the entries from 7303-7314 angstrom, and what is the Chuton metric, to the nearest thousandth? 0.965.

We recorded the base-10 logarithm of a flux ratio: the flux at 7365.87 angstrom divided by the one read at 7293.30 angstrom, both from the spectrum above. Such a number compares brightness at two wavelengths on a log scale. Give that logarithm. 0.02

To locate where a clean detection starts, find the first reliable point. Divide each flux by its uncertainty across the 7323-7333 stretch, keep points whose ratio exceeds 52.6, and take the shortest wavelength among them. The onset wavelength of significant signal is 7323.59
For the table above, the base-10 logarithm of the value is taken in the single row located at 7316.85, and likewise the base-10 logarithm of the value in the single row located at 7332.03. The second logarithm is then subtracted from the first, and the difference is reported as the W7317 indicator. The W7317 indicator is 0.055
